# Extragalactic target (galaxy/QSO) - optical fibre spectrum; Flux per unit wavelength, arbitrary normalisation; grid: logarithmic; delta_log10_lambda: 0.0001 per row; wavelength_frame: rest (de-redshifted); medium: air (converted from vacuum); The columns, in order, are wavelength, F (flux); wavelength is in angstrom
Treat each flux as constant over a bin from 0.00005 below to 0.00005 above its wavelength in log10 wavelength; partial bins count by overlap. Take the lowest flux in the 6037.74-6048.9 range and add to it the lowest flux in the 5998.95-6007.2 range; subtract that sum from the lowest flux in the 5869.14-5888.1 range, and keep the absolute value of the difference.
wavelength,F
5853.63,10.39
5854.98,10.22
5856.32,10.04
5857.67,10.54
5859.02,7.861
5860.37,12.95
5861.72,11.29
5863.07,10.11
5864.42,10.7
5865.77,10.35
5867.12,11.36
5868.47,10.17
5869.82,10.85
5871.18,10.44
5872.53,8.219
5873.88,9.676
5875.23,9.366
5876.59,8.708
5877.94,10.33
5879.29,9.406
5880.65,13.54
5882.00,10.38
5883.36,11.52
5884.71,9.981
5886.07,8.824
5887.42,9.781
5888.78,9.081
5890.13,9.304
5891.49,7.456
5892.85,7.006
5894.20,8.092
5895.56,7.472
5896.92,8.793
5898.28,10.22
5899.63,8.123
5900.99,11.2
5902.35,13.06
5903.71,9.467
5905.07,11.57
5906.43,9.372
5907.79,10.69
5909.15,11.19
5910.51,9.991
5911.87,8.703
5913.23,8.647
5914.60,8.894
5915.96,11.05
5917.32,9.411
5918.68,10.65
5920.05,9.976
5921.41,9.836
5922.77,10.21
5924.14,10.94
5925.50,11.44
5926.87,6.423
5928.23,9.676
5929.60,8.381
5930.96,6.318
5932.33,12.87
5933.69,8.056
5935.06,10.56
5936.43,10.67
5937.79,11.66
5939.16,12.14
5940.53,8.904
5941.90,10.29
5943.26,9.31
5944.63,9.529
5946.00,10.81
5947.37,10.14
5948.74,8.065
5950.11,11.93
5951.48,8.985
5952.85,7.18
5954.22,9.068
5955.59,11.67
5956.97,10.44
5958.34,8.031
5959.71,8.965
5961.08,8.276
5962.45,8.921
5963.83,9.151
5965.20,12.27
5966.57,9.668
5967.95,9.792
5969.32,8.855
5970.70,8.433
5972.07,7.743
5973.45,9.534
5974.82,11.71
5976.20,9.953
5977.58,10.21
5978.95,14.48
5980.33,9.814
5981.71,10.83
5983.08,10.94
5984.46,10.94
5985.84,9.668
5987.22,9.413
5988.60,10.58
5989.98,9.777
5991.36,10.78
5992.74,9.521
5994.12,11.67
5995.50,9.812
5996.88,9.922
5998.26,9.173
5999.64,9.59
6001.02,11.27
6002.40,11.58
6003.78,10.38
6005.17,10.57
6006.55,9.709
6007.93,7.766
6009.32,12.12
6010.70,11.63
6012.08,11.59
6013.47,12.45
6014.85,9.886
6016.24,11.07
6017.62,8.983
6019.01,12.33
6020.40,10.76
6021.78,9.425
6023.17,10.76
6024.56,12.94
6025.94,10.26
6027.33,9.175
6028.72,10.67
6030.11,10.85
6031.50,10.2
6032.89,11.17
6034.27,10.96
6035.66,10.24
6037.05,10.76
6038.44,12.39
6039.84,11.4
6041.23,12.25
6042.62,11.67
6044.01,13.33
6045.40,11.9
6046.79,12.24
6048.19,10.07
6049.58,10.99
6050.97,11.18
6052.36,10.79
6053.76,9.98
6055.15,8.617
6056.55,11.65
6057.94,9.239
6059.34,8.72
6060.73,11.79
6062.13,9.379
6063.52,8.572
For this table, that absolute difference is 11.4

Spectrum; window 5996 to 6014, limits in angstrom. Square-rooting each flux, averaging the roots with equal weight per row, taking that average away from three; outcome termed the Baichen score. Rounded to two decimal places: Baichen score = -0.25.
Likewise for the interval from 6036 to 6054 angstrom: -0.38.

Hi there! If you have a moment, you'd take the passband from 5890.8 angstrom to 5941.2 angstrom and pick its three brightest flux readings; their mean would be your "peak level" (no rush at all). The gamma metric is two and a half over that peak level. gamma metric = 0.197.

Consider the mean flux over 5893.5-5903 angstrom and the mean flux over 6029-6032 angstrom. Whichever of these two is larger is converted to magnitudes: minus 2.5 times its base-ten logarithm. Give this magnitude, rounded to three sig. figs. -2.56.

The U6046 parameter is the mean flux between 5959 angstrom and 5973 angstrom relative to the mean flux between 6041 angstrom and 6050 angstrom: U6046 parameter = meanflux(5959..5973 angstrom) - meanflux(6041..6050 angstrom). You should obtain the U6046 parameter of -2.6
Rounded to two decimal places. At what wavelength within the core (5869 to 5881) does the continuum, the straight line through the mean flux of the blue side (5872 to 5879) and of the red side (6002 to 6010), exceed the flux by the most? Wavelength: 5872.53 angstrom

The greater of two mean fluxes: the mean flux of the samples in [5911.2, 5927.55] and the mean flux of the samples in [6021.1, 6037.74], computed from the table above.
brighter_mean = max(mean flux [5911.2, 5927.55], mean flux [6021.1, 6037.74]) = 10.6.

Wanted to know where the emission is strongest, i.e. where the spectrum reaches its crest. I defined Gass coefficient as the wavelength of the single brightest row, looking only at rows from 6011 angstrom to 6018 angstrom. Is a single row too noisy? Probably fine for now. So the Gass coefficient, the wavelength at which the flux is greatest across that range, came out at 6013.47 angstrom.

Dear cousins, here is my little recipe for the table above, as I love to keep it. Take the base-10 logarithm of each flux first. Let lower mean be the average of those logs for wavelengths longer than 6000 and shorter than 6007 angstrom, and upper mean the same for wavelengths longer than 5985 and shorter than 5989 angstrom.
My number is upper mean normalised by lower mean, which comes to 0.97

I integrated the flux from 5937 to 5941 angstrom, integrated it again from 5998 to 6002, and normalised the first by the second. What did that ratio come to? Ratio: 1.08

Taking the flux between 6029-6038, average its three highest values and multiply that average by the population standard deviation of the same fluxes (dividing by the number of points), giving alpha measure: 4.0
